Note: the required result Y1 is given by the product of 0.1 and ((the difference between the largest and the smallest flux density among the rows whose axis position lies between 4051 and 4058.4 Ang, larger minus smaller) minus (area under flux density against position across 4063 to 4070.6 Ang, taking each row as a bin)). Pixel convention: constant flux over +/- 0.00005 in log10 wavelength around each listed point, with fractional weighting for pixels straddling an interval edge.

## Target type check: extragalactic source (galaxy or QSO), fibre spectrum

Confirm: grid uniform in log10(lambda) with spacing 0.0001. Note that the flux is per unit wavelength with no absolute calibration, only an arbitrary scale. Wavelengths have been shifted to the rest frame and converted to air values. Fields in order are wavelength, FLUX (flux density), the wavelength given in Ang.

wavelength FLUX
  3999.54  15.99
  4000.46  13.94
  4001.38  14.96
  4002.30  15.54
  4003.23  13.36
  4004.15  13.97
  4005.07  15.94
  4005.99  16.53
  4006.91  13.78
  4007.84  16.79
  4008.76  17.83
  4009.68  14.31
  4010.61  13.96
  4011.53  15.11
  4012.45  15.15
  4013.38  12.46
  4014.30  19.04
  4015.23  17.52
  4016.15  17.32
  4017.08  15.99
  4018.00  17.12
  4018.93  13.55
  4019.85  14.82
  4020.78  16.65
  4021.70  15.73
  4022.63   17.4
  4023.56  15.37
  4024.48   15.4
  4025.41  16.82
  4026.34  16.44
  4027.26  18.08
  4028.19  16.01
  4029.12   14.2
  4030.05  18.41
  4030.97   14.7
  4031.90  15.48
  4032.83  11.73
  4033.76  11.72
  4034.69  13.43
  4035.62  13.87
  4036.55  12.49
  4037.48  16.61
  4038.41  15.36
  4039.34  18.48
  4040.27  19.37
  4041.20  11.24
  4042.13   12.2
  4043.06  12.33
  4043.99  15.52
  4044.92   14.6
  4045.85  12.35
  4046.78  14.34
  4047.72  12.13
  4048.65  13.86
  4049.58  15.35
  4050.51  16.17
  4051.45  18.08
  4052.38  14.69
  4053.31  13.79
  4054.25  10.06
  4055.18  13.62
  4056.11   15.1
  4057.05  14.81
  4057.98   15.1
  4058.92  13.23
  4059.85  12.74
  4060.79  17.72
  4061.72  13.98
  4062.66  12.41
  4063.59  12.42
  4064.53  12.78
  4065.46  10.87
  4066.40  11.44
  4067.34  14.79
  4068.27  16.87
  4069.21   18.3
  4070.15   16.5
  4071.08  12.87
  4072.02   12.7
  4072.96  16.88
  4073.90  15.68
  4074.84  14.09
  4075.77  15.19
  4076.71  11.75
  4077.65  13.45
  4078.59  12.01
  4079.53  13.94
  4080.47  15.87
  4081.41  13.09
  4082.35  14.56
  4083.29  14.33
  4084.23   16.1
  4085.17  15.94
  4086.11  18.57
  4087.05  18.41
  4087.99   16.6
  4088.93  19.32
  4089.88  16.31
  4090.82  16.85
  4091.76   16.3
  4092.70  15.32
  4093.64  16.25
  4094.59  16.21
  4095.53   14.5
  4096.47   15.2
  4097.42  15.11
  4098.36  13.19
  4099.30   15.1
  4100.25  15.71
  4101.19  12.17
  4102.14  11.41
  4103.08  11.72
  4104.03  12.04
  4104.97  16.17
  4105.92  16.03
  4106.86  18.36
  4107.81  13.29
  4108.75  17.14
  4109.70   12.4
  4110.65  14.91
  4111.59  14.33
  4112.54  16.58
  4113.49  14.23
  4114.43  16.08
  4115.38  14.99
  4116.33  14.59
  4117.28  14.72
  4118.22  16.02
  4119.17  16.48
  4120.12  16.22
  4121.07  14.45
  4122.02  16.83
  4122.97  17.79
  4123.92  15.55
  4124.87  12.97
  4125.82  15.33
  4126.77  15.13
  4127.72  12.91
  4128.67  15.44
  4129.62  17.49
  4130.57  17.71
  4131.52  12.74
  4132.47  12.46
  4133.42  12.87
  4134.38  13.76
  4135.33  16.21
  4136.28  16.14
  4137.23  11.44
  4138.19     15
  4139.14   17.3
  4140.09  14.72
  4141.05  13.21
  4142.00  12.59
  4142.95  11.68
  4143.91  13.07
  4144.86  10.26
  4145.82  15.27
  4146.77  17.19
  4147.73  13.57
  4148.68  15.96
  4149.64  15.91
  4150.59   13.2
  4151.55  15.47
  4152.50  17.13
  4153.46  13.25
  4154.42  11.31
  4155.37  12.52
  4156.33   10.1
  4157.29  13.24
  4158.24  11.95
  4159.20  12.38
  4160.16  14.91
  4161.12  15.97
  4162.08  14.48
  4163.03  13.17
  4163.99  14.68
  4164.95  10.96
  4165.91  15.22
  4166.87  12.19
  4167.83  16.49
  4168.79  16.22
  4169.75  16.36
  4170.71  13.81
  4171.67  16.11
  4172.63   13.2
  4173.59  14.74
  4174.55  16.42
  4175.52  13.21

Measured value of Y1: -10.0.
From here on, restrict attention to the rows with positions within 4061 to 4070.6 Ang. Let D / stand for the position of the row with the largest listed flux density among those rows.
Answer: 4069.21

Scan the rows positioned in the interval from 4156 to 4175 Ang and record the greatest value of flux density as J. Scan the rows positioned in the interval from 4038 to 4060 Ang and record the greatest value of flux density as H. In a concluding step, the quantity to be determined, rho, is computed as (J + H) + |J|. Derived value 52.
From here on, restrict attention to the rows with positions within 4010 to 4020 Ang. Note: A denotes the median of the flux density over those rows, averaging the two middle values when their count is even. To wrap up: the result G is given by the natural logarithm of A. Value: 2.72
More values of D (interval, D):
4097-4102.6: 4100.25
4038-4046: 4040.27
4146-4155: 4146.77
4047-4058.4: 4051.45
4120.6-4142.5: 4122.97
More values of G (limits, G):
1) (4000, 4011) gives 2.68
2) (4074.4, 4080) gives 2.62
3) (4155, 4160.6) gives 2.52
